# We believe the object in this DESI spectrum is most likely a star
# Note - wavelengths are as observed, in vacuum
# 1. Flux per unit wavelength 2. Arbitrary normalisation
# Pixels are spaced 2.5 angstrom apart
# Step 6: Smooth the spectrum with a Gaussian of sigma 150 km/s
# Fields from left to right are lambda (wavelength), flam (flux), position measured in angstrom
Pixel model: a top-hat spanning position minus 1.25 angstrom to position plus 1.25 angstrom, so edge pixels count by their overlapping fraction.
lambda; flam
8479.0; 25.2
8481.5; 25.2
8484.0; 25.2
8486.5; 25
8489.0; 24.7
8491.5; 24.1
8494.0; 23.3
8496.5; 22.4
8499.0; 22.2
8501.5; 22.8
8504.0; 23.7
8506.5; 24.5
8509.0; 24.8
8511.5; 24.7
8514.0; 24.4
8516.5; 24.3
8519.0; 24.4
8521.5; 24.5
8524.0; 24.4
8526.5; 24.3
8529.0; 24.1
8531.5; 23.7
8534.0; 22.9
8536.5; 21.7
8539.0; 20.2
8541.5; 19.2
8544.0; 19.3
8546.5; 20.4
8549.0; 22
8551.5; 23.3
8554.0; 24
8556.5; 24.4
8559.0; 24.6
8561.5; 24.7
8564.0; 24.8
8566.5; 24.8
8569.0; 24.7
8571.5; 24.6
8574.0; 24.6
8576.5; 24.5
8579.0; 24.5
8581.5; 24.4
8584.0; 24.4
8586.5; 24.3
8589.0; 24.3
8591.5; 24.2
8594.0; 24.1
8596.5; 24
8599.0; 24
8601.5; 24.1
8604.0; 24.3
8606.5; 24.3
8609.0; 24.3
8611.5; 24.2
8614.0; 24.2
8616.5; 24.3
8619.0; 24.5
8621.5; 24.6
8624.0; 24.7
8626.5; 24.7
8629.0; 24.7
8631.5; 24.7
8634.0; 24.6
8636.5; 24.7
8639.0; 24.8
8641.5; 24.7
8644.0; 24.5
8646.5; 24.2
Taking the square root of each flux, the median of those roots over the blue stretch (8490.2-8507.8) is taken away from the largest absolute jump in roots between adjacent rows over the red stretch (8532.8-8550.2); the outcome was -4.65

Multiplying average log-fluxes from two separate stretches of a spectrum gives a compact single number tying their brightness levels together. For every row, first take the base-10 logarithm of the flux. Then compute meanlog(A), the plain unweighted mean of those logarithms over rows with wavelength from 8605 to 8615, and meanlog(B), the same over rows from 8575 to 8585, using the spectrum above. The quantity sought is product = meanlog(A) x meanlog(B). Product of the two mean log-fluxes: 1.92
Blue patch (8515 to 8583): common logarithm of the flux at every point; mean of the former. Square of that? 1.874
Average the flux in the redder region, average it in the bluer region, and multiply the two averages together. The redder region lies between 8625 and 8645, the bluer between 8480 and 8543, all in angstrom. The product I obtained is 583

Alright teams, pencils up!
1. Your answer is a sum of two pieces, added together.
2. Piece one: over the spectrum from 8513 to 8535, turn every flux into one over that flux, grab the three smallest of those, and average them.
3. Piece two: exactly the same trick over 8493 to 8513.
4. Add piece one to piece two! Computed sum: 0.0815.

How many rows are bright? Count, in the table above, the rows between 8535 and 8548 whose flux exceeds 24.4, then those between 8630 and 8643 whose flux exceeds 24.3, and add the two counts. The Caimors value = 5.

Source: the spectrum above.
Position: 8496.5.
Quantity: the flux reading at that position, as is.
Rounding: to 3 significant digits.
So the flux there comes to 22.4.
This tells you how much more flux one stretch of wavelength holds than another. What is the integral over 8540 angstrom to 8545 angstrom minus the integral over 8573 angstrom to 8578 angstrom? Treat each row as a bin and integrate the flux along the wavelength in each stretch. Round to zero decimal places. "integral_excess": -26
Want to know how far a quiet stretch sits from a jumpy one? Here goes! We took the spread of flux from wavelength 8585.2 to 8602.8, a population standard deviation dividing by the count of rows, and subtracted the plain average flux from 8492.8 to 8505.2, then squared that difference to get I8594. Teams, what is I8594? 518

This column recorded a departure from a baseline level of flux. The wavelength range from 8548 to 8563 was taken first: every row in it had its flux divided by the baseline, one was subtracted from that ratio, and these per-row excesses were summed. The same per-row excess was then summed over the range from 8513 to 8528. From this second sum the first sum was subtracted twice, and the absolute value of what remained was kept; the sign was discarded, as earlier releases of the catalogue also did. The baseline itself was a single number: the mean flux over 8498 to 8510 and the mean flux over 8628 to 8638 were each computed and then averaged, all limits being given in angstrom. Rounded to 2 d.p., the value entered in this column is 0.21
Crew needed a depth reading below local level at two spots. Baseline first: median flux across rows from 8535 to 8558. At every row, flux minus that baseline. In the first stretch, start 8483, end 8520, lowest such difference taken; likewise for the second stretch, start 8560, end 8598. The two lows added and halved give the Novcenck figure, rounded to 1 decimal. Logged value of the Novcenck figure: 1.4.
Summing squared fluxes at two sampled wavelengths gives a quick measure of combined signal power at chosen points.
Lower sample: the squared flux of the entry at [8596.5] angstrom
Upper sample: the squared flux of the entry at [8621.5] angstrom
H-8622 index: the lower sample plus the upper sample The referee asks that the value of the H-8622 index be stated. 1181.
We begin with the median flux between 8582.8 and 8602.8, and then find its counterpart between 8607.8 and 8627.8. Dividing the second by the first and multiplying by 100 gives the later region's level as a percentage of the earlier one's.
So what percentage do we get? 101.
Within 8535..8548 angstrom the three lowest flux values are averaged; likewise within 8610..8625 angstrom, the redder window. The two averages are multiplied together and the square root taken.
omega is 21.8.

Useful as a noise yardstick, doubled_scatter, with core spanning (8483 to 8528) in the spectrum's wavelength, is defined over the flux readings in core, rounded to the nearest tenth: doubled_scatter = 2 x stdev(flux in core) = 1.7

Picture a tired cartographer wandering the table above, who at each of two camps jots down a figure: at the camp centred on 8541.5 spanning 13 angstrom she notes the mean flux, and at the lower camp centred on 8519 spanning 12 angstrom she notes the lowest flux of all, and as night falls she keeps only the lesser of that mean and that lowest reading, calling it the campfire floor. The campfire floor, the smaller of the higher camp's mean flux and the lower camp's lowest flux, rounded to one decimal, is 20.2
